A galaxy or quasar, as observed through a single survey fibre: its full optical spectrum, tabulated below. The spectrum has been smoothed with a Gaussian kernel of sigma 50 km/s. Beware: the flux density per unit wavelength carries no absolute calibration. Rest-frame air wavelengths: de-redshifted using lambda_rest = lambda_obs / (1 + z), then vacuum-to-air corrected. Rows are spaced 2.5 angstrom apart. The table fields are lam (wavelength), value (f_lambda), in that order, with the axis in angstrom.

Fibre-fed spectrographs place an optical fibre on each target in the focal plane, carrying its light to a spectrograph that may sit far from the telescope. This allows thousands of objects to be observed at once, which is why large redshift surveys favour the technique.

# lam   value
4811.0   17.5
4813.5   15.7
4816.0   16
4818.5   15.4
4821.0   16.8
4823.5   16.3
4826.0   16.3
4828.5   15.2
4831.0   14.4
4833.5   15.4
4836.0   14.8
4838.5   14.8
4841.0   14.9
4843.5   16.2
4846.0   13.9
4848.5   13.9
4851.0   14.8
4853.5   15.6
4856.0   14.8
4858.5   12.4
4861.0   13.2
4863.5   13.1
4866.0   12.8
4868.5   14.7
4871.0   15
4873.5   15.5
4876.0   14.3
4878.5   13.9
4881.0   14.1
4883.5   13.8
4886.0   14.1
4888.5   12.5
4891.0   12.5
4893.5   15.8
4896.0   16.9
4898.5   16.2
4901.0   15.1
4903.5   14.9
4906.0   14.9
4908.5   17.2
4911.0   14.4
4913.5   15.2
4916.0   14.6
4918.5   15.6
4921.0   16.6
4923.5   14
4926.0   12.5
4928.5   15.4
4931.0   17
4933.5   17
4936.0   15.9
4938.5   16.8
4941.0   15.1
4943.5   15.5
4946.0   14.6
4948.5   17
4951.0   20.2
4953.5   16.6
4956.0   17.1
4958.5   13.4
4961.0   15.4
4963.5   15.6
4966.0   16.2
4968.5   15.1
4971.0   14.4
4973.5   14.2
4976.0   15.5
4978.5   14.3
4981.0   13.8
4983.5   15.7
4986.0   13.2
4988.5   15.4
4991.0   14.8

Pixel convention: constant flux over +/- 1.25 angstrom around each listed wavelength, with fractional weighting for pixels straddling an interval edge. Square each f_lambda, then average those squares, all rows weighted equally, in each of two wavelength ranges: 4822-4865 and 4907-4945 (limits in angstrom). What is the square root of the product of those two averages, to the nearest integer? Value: 230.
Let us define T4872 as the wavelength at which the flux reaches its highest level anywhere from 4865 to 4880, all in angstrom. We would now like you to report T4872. 4873.5 angstrom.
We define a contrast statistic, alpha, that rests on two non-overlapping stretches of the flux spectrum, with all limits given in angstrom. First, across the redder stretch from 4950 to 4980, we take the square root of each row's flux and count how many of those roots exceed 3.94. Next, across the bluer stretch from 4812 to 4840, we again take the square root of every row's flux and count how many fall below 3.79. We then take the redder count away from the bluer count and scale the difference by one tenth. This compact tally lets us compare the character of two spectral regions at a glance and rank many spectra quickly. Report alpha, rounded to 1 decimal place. -0.5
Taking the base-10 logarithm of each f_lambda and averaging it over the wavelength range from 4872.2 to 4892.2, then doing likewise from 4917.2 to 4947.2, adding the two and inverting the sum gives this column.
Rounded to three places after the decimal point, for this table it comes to 0.429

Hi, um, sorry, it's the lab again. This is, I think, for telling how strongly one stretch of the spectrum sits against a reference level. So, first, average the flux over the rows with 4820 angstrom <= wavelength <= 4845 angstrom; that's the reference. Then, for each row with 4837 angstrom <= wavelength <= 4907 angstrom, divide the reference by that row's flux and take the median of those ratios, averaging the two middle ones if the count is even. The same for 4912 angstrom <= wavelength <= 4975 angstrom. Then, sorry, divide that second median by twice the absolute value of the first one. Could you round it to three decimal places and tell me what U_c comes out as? 0.476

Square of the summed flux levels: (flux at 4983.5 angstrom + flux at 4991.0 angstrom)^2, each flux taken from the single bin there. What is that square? 930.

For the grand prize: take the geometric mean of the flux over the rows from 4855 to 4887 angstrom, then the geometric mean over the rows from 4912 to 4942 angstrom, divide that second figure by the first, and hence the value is 1.11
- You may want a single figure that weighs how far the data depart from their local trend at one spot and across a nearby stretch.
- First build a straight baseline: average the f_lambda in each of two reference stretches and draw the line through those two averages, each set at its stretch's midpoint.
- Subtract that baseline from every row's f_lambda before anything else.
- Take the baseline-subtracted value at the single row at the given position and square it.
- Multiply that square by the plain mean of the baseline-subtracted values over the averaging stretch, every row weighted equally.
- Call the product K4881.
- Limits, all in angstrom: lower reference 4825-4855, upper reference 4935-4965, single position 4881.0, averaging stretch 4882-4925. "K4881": -1.2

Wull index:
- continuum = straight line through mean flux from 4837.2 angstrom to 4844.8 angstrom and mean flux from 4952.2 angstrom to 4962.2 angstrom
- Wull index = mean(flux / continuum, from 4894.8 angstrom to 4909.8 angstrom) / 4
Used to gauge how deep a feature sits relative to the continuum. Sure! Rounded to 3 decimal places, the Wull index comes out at 0.256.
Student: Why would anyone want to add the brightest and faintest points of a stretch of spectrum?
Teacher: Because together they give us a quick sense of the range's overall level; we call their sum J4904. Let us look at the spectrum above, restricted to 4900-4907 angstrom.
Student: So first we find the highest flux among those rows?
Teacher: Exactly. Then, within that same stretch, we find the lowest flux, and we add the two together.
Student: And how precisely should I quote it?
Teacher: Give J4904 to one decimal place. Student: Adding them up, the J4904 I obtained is 30.0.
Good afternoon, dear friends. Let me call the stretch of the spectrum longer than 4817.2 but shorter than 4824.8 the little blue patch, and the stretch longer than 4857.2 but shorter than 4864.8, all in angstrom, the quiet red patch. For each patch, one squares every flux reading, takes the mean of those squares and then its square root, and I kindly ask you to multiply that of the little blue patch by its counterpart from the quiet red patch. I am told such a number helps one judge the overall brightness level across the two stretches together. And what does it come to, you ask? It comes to 209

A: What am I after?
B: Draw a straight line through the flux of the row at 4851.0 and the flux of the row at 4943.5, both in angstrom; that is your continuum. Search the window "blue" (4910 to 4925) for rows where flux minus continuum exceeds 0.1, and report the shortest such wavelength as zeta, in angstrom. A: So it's 4918.5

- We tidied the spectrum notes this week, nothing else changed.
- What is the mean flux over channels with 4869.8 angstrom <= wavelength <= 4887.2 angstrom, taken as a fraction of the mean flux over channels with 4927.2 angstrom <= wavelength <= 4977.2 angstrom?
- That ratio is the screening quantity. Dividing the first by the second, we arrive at 0.905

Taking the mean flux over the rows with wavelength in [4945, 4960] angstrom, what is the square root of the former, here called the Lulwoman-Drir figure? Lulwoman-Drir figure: 4.06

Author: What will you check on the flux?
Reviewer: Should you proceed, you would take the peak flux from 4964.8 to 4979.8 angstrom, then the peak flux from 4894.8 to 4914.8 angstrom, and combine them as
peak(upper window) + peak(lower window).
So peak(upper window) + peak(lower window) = 33.4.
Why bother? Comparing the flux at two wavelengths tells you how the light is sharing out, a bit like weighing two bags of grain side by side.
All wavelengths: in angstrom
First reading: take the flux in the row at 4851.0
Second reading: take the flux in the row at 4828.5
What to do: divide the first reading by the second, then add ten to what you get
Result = 11.0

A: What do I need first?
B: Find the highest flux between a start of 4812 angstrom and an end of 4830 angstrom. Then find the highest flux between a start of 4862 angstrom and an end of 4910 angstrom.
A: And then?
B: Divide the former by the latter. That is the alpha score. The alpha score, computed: 0.98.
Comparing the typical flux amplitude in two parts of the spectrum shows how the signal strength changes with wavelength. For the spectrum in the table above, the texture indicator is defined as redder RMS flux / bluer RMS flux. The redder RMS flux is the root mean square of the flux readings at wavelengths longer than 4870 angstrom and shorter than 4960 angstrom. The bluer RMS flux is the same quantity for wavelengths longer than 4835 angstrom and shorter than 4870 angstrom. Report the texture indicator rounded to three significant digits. 1.07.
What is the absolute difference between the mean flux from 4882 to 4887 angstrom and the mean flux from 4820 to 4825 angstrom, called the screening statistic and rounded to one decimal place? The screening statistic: 2.6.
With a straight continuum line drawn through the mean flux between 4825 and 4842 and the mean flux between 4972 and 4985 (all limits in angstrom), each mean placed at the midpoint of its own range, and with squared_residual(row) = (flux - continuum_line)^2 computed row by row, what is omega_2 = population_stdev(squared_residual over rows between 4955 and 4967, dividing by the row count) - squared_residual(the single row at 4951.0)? -28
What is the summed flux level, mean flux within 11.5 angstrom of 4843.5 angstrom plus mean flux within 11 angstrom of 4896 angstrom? 29.7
